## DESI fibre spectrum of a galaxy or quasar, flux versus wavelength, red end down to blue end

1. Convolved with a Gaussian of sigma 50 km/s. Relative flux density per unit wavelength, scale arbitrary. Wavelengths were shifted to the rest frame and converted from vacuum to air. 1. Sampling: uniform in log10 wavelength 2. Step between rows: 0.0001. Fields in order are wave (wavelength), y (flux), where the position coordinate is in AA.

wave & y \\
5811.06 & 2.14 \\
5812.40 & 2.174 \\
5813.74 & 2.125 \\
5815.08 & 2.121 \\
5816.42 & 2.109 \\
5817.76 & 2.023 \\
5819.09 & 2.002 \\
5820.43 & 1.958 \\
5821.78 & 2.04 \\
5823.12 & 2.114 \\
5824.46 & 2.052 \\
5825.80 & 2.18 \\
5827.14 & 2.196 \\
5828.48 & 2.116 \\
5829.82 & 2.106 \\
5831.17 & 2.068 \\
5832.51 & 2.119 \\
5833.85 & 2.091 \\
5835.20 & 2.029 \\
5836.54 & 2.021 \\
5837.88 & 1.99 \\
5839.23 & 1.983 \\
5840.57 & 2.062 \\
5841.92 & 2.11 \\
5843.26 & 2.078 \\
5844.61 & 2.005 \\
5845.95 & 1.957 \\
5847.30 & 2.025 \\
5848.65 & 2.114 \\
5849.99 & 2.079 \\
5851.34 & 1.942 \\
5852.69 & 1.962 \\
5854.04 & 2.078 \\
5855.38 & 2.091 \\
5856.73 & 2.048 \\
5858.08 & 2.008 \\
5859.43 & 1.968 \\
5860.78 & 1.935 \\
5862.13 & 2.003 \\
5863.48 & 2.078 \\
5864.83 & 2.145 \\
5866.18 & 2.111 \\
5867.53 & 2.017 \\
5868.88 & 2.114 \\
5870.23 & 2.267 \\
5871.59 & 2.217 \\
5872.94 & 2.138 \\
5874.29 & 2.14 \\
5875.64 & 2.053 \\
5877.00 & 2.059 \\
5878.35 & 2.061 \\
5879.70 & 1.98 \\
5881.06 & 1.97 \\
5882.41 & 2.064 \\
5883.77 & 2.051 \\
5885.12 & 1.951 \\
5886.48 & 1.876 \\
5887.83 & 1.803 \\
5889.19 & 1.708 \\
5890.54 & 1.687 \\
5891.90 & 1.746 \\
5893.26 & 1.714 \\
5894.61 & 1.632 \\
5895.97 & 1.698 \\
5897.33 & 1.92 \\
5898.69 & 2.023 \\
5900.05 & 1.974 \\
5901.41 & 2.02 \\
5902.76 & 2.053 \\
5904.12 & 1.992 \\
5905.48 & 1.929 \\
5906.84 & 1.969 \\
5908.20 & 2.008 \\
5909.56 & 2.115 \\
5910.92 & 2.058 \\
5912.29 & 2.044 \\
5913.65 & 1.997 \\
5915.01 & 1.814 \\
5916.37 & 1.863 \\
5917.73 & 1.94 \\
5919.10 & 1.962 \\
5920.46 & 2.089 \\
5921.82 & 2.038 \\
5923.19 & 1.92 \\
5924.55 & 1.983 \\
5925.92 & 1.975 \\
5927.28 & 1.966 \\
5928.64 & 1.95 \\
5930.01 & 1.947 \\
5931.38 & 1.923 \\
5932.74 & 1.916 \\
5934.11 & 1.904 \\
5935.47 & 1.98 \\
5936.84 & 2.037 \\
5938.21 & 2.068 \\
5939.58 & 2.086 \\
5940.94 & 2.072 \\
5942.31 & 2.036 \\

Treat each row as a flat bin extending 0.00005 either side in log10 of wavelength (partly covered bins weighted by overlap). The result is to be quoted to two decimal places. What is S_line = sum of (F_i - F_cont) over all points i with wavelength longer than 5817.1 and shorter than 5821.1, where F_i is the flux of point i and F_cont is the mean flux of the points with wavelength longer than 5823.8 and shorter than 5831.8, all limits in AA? -0.38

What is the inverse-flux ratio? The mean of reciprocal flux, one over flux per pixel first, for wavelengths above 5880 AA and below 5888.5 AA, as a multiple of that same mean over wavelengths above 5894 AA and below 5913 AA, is 1.001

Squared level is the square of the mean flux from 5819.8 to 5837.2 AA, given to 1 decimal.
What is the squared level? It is 4.3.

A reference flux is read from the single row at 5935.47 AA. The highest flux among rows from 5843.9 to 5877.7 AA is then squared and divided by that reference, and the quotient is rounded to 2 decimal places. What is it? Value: 2.60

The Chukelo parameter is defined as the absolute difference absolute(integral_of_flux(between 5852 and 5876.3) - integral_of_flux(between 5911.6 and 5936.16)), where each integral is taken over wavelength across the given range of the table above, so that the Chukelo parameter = 2.4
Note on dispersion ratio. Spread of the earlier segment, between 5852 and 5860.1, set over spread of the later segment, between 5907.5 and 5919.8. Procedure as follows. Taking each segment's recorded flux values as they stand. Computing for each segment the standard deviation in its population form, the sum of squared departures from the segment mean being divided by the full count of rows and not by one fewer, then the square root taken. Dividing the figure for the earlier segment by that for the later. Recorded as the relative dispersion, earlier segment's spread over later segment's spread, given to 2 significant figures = 0.56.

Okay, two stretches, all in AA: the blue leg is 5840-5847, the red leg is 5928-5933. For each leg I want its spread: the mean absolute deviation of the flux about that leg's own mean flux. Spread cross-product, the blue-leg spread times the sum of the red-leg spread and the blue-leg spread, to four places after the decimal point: 0.0031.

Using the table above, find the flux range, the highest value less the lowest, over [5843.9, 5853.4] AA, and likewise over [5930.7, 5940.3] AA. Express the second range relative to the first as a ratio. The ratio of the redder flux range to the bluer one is 1.1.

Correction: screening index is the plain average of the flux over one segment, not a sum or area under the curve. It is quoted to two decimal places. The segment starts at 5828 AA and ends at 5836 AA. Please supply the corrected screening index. 2.09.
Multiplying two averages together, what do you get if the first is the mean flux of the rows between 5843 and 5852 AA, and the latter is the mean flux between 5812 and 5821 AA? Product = 4.2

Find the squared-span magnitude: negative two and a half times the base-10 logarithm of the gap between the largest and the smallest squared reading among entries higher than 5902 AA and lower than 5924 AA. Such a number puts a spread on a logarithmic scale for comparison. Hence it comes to -0.18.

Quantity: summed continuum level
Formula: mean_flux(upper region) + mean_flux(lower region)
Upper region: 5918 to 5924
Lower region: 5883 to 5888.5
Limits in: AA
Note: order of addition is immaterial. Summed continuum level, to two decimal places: 3.92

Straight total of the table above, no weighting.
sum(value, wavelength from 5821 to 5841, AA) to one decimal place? 31.2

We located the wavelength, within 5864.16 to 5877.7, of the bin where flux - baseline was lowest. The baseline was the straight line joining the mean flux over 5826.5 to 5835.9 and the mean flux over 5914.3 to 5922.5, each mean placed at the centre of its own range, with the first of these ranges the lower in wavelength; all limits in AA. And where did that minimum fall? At 5867.53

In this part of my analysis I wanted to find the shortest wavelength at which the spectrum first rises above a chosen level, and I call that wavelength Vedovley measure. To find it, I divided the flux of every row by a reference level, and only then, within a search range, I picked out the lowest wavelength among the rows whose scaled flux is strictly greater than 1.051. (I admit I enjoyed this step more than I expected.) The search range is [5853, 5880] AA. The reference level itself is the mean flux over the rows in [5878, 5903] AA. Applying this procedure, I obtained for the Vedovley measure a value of 5854.04 AA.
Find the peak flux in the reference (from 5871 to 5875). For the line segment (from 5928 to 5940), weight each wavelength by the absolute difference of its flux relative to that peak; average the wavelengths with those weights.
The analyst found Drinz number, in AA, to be 5933.3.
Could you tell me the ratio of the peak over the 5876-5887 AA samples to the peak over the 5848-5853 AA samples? 0.98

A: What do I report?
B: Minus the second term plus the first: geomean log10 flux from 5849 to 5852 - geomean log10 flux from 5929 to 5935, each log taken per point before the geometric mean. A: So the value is 0.019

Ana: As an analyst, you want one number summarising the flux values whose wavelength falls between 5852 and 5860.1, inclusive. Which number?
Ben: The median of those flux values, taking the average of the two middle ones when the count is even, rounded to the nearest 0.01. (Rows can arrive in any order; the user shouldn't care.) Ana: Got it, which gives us 2.03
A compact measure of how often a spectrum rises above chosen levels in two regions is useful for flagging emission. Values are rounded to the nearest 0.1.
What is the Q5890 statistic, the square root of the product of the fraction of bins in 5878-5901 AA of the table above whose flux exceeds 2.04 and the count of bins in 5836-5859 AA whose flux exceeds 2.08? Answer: 0.7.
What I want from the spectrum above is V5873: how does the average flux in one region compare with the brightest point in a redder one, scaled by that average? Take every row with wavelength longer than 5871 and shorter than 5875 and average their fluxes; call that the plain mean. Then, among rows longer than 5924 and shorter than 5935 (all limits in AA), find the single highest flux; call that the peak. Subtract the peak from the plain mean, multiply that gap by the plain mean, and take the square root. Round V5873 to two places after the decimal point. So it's 0.63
